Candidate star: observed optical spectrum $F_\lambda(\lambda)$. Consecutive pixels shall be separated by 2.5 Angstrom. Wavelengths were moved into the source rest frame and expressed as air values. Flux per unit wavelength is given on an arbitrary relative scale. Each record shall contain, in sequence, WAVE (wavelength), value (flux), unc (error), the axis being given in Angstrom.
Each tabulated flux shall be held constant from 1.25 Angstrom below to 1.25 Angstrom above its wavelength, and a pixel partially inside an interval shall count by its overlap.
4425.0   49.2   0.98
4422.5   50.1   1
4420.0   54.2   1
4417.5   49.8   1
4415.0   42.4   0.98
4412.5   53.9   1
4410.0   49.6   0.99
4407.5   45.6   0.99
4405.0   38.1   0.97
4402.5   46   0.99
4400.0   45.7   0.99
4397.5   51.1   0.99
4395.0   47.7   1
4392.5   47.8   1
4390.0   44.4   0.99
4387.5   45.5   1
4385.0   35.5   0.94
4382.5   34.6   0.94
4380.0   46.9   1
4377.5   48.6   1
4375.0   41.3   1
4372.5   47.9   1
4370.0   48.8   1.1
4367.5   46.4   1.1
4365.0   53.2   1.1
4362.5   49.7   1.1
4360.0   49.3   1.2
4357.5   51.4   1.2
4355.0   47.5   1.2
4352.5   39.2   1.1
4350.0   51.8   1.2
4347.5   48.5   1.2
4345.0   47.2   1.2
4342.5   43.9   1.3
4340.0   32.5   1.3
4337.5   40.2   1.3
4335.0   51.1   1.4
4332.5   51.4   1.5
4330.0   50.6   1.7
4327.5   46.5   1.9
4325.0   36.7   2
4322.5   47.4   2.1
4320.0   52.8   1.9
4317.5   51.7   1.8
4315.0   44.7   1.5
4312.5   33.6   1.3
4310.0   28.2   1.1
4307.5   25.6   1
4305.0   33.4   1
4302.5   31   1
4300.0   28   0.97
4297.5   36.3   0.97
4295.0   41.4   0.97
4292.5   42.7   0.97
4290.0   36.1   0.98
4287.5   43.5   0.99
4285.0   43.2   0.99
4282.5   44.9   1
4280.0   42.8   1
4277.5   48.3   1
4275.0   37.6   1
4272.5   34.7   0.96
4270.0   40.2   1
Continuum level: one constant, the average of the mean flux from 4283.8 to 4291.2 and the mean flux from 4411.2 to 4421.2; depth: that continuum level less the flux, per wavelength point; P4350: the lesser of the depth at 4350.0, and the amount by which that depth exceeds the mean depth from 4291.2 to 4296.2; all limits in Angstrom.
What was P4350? -10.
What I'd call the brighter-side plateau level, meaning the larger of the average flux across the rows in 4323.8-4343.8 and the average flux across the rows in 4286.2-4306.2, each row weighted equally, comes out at 44.1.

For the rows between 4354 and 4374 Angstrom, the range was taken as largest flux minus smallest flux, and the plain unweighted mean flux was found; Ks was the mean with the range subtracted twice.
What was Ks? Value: 36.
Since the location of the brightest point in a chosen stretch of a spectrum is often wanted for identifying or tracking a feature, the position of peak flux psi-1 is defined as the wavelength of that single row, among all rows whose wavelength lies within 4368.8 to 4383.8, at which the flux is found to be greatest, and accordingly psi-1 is 4370.0 Angstrom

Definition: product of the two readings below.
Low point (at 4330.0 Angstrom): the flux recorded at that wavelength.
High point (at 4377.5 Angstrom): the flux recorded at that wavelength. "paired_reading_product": 2459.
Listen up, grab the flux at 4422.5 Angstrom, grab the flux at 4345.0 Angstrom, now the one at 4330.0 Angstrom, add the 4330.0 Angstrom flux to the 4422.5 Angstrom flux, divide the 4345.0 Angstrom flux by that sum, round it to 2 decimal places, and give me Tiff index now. 0.47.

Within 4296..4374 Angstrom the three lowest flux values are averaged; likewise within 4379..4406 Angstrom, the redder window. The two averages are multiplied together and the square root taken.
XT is 31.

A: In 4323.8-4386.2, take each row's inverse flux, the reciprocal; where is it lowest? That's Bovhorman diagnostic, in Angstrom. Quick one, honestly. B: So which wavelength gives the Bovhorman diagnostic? 4365.0 Angstrom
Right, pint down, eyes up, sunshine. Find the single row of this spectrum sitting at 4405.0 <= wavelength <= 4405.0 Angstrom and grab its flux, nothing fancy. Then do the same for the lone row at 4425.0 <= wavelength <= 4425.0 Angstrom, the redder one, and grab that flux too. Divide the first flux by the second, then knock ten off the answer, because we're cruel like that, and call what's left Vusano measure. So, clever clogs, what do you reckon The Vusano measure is -9.2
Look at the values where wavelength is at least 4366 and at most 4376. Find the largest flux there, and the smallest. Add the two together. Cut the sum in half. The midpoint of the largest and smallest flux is 45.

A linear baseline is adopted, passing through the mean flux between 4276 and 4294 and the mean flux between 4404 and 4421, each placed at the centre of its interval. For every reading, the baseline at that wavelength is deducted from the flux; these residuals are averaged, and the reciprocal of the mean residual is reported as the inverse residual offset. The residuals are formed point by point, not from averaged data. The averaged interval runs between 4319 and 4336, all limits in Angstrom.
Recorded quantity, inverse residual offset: 0.29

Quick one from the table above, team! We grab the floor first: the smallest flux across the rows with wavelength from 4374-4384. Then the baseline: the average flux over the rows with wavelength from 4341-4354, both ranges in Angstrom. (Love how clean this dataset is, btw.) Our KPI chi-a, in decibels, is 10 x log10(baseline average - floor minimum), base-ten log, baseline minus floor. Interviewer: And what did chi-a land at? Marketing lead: 11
